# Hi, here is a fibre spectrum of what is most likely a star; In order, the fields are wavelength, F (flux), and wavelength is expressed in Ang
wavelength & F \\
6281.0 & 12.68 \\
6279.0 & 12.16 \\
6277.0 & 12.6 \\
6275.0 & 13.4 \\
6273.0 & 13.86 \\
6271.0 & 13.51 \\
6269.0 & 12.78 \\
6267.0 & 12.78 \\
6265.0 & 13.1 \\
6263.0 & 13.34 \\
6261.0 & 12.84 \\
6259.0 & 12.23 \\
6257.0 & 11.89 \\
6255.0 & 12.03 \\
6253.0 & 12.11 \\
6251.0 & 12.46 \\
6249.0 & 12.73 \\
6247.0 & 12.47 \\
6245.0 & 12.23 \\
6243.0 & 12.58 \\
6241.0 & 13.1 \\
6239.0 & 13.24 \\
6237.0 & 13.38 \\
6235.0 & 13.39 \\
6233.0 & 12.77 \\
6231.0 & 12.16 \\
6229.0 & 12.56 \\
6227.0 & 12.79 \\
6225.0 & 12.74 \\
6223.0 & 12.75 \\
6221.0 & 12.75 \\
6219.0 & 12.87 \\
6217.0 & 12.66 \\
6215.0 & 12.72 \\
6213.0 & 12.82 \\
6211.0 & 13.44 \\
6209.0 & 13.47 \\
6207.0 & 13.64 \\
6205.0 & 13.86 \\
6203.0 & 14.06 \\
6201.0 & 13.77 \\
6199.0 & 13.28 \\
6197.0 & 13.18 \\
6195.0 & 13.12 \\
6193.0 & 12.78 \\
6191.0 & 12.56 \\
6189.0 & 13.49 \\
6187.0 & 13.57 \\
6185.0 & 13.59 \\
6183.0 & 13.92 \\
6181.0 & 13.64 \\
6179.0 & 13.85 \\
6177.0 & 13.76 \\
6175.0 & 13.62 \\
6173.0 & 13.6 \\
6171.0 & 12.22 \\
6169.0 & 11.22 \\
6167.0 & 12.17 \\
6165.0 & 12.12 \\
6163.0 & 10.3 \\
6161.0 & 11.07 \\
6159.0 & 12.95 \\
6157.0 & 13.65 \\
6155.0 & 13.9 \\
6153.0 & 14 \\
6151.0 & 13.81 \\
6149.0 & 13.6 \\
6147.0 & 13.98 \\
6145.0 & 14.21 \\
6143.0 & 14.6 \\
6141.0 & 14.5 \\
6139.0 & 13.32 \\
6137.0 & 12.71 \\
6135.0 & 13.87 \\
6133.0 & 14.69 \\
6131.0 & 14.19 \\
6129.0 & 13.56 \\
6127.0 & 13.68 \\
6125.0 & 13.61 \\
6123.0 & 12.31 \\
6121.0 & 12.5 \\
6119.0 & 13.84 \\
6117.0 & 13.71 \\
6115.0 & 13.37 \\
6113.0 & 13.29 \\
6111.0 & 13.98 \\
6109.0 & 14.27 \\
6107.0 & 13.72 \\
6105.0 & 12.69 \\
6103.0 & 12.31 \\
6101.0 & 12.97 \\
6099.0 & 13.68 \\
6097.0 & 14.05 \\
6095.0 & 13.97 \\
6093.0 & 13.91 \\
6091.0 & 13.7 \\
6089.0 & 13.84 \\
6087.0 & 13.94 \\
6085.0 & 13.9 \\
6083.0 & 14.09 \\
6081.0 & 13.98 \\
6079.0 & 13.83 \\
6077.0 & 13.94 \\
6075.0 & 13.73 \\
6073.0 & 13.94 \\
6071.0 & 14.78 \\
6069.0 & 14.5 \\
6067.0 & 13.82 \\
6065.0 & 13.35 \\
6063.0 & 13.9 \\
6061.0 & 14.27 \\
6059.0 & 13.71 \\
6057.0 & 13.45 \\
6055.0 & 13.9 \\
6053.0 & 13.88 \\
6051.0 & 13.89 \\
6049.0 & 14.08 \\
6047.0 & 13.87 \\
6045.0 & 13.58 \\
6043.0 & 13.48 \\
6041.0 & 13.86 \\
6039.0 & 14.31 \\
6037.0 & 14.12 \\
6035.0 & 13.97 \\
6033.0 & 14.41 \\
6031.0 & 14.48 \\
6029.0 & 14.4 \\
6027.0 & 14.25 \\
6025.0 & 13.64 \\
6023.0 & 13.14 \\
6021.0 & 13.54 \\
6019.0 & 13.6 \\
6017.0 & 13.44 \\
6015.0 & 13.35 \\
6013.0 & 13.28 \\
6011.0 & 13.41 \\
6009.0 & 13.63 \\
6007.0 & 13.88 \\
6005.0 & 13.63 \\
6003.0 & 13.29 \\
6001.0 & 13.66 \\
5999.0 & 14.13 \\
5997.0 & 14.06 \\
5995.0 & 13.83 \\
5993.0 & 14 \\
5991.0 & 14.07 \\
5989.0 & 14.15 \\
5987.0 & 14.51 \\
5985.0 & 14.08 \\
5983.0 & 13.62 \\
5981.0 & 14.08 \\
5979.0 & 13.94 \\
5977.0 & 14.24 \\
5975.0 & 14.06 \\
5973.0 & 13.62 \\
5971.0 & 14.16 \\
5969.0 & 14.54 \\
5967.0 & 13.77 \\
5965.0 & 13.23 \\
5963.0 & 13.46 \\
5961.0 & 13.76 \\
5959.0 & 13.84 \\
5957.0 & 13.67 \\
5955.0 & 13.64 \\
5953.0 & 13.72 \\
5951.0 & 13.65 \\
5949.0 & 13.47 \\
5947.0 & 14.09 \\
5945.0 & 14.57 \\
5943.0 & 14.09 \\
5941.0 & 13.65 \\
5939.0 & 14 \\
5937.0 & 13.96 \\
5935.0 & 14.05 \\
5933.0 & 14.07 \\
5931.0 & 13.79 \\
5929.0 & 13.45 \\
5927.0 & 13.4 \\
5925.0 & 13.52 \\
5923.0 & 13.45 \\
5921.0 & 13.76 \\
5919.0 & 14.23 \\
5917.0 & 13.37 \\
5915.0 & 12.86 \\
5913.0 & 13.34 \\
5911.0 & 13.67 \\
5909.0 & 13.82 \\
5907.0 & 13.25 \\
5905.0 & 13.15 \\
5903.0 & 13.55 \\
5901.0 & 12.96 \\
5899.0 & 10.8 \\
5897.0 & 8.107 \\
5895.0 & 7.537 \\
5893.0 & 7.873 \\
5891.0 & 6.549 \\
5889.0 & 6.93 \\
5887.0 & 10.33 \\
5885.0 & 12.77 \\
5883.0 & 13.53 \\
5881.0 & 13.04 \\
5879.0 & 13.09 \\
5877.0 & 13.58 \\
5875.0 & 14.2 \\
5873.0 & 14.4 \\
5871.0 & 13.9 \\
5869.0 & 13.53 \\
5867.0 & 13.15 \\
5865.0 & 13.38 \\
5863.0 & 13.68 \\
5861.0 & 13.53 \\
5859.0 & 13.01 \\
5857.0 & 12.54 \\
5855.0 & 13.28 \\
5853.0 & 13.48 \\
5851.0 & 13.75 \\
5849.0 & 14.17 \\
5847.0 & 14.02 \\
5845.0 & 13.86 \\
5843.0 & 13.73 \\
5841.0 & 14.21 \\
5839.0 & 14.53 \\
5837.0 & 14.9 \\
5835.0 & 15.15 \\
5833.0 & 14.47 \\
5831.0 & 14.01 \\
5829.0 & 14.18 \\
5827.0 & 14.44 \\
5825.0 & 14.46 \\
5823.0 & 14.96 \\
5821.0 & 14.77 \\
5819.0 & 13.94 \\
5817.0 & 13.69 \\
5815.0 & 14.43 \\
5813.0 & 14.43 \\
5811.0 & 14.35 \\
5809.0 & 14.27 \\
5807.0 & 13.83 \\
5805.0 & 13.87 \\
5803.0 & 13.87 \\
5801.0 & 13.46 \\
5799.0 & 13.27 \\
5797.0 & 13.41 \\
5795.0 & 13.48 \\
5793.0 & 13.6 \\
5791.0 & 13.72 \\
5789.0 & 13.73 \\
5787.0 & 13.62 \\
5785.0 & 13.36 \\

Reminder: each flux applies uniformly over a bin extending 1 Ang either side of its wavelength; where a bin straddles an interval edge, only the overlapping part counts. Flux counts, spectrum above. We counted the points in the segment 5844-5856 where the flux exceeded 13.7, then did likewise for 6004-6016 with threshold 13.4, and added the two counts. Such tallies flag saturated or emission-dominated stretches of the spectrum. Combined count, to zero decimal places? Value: 8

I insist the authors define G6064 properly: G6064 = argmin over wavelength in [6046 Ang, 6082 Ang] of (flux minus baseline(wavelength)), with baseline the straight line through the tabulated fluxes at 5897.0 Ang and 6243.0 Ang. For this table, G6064 6065.0 Ang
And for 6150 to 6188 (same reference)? 6163.0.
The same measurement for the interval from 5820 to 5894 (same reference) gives 5891.0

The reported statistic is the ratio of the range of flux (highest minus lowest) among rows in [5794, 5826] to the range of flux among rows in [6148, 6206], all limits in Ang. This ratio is 0.45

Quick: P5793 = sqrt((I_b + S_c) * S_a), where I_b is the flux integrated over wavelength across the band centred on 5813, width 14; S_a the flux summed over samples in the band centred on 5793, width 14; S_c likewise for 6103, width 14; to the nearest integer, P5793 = 166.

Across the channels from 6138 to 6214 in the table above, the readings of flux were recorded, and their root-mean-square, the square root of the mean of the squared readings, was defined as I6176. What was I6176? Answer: 13.3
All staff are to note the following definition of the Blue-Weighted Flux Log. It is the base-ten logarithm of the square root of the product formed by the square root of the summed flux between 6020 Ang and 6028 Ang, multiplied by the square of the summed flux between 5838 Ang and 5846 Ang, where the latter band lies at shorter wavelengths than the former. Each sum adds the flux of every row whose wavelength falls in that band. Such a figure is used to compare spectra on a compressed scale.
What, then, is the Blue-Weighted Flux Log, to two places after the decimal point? 2.18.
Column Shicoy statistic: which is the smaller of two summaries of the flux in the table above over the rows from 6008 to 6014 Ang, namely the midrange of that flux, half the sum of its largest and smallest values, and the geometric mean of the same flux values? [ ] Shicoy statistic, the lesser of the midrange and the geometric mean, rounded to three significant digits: 13.4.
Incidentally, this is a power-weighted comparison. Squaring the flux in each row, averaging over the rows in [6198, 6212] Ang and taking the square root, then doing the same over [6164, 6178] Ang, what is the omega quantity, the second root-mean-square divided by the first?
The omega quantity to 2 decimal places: 0.93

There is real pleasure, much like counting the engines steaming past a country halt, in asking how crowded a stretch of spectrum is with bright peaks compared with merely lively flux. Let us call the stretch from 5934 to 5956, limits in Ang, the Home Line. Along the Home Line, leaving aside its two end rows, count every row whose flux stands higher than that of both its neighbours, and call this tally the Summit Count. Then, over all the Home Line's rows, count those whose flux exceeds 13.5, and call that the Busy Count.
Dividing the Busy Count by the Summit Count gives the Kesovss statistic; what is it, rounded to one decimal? 3.3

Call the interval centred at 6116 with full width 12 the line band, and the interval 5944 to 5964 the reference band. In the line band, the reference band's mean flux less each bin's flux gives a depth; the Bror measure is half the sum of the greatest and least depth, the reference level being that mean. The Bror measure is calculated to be 0.55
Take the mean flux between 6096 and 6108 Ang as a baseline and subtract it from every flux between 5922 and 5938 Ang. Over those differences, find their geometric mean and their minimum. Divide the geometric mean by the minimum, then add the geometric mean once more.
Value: 2.80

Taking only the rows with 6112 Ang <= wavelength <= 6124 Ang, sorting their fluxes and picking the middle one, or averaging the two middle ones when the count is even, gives 13.3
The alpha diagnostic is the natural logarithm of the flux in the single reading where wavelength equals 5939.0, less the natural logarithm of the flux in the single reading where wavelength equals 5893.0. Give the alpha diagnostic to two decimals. 0.58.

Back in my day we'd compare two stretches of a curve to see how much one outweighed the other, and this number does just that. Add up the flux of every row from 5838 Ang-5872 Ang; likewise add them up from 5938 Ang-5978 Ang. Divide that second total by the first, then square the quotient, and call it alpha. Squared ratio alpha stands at 1.4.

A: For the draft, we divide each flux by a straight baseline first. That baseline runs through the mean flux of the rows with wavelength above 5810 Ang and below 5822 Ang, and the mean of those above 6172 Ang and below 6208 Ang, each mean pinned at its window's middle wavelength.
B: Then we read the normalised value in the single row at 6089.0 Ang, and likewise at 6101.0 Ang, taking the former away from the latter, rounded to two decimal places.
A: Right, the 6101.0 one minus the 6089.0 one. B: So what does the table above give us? -0.06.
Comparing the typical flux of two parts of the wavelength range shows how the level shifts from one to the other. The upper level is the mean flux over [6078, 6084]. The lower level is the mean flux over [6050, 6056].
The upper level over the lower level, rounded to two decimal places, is 1.01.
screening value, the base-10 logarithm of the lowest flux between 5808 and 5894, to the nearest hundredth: 0.82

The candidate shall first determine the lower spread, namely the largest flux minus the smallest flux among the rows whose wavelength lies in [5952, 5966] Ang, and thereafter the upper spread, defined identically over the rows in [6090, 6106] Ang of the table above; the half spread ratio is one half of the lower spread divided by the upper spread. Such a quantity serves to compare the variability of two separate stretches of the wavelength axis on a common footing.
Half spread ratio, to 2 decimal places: 0.18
